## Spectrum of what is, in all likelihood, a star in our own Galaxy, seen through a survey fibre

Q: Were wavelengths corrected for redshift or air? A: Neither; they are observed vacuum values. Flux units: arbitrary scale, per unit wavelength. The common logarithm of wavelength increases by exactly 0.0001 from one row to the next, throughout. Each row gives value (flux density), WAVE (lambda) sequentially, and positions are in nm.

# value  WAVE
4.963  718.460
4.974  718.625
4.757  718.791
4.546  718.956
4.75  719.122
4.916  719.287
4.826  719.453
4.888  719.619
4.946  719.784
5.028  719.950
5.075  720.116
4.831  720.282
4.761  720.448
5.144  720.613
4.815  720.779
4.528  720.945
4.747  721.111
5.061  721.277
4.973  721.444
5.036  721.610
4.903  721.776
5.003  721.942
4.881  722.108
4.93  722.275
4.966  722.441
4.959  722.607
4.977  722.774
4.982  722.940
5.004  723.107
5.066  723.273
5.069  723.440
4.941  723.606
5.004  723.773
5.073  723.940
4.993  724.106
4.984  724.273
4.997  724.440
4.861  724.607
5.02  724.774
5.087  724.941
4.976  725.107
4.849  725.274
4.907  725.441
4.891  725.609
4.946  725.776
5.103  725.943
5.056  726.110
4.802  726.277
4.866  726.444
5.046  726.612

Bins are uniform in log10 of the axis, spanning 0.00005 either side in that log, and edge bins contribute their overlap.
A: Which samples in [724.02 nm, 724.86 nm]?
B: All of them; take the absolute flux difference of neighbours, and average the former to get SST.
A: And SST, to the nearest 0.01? 0.08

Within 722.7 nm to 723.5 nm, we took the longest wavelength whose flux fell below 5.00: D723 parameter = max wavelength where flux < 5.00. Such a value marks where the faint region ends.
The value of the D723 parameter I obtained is 722.940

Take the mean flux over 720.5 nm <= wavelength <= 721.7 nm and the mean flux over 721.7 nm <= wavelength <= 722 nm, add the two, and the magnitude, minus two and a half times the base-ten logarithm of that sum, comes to -2.48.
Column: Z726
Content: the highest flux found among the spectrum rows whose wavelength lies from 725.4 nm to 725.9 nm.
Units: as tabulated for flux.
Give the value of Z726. 4.946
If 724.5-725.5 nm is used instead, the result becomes 5.087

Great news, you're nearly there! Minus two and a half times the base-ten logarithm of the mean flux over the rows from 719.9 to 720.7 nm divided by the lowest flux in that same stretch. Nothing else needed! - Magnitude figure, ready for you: -0.046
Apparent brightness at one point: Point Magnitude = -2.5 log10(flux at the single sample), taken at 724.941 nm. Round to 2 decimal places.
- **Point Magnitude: -1.77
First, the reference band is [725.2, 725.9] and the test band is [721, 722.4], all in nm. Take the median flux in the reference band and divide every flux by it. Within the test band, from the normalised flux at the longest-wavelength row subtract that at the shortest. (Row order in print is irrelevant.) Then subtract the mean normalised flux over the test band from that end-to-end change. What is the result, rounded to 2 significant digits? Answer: -0.97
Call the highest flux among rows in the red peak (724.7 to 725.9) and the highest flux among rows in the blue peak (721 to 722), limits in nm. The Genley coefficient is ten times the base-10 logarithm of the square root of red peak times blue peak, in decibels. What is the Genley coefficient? 7.05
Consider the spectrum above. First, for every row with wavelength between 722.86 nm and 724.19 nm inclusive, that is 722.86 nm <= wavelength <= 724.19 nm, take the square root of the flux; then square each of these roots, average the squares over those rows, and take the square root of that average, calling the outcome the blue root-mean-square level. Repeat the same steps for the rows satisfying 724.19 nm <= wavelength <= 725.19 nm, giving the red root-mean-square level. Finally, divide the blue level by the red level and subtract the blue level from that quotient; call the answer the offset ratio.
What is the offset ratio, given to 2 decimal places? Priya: -1.24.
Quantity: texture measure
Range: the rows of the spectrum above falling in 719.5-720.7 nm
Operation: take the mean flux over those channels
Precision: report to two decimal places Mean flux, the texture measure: 4.95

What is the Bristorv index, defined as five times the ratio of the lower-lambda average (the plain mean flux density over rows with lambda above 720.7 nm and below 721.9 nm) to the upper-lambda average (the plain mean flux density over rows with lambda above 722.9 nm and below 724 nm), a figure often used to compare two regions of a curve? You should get 4.85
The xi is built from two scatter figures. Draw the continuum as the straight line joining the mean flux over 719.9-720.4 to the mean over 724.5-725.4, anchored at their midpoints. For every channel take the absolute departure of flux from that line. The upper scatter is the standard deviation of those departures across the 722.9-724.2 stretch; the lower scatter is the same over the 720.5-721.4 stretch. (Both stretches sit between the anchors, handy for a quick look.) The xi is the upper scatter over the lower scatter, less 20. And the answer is -19.7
